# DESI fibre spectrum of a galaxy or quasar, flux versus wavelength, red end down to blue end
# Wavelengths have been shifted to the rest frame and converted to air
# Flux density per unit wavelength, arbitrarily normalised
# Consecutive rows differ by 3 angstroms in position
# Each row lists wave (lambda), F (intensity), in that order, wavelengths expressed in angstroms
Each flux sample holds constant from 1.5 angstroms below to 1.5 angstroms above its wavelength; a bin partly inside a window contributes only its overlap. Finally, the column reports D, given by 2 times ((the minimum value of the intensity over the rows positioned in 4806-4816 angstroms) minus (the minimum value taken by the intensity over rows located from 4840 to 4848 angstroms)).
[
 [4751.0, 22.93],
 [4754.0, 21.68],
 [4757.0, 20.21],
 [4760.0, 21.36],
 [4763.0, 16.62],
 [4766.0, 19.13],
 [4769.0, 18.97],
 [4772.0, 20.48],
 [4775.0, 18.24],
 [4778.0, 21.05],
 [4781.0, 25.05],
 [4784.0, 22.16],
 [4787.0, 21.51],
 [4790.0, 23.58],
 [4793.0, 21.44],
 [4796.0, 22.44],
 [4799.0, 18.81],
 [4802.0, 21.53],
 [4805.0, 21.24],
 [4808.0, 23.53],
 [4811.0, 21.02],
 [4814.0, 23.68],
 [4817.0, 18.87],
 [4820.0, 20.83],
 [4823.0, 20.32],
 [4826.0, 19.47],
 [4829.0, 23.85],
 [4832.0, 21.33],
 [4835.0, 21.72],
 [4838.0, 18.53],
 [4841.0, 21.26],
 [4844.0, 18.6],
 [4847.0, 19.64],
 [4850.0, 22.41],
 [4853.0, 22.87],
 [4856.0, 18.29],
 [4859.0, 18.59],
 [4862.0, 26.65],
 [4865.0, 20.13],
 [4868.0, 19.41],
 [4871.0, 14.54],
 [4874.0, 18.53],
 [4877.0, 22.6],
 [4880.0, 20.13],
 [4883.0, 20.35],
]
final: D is 5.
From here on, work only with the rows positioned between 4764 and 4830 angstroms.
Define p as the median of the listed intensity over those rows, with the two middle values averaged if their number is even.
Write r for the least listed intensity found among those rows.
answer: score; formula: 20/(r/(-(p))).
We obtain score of -23.2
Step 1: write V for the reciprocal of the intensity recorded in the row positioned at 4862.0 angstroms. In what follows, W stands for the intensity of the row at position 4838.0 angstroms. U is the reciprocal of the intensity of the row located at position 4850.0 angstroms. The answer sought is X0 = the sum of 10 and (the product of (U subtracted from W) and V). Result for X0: 10.7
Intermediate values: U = 0.0446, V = 0.0375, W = 18.53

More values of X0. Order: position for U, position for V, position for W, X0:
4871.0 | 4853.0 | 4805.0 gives 10.9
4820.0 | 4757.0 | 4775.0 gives 10.9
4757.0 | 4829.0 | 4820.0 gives 10.9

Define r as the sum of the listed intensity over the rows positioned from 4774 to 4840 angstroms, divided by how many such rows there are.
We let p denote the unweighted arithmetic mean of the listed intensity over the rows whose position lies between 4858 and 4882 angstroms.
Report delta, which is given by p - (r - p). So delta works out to 18.8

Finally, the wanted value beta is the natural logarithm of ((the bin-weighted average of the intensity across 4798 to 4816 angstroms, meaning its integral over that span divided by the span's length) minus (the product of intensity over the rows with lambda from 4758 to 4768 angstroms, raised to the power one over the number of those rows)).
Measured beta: 1.0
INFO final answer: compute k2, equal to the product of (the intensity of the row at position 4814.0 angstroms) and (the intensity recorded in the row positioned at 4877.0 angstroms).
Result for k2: 535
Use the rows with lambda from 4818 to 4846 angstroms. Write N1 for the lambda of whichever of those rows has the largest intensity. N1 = 4829.0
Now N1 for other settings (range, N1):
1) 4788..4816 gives 4814.0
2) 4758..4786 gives 4781.0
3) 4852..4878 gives 4862.0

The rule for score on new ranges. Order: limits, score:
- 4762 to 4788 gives -24.6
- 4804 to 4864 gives -23.1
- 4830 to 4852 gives -22.9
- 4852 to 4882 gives -27.2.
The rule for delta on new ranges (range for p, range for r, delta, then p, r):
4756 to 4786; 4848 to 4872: 20.3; 20.3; 20.4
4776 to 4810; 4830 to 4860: 23.7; 22.0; 20.3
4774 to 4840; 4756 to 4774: 23.3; 21.4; 19.5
